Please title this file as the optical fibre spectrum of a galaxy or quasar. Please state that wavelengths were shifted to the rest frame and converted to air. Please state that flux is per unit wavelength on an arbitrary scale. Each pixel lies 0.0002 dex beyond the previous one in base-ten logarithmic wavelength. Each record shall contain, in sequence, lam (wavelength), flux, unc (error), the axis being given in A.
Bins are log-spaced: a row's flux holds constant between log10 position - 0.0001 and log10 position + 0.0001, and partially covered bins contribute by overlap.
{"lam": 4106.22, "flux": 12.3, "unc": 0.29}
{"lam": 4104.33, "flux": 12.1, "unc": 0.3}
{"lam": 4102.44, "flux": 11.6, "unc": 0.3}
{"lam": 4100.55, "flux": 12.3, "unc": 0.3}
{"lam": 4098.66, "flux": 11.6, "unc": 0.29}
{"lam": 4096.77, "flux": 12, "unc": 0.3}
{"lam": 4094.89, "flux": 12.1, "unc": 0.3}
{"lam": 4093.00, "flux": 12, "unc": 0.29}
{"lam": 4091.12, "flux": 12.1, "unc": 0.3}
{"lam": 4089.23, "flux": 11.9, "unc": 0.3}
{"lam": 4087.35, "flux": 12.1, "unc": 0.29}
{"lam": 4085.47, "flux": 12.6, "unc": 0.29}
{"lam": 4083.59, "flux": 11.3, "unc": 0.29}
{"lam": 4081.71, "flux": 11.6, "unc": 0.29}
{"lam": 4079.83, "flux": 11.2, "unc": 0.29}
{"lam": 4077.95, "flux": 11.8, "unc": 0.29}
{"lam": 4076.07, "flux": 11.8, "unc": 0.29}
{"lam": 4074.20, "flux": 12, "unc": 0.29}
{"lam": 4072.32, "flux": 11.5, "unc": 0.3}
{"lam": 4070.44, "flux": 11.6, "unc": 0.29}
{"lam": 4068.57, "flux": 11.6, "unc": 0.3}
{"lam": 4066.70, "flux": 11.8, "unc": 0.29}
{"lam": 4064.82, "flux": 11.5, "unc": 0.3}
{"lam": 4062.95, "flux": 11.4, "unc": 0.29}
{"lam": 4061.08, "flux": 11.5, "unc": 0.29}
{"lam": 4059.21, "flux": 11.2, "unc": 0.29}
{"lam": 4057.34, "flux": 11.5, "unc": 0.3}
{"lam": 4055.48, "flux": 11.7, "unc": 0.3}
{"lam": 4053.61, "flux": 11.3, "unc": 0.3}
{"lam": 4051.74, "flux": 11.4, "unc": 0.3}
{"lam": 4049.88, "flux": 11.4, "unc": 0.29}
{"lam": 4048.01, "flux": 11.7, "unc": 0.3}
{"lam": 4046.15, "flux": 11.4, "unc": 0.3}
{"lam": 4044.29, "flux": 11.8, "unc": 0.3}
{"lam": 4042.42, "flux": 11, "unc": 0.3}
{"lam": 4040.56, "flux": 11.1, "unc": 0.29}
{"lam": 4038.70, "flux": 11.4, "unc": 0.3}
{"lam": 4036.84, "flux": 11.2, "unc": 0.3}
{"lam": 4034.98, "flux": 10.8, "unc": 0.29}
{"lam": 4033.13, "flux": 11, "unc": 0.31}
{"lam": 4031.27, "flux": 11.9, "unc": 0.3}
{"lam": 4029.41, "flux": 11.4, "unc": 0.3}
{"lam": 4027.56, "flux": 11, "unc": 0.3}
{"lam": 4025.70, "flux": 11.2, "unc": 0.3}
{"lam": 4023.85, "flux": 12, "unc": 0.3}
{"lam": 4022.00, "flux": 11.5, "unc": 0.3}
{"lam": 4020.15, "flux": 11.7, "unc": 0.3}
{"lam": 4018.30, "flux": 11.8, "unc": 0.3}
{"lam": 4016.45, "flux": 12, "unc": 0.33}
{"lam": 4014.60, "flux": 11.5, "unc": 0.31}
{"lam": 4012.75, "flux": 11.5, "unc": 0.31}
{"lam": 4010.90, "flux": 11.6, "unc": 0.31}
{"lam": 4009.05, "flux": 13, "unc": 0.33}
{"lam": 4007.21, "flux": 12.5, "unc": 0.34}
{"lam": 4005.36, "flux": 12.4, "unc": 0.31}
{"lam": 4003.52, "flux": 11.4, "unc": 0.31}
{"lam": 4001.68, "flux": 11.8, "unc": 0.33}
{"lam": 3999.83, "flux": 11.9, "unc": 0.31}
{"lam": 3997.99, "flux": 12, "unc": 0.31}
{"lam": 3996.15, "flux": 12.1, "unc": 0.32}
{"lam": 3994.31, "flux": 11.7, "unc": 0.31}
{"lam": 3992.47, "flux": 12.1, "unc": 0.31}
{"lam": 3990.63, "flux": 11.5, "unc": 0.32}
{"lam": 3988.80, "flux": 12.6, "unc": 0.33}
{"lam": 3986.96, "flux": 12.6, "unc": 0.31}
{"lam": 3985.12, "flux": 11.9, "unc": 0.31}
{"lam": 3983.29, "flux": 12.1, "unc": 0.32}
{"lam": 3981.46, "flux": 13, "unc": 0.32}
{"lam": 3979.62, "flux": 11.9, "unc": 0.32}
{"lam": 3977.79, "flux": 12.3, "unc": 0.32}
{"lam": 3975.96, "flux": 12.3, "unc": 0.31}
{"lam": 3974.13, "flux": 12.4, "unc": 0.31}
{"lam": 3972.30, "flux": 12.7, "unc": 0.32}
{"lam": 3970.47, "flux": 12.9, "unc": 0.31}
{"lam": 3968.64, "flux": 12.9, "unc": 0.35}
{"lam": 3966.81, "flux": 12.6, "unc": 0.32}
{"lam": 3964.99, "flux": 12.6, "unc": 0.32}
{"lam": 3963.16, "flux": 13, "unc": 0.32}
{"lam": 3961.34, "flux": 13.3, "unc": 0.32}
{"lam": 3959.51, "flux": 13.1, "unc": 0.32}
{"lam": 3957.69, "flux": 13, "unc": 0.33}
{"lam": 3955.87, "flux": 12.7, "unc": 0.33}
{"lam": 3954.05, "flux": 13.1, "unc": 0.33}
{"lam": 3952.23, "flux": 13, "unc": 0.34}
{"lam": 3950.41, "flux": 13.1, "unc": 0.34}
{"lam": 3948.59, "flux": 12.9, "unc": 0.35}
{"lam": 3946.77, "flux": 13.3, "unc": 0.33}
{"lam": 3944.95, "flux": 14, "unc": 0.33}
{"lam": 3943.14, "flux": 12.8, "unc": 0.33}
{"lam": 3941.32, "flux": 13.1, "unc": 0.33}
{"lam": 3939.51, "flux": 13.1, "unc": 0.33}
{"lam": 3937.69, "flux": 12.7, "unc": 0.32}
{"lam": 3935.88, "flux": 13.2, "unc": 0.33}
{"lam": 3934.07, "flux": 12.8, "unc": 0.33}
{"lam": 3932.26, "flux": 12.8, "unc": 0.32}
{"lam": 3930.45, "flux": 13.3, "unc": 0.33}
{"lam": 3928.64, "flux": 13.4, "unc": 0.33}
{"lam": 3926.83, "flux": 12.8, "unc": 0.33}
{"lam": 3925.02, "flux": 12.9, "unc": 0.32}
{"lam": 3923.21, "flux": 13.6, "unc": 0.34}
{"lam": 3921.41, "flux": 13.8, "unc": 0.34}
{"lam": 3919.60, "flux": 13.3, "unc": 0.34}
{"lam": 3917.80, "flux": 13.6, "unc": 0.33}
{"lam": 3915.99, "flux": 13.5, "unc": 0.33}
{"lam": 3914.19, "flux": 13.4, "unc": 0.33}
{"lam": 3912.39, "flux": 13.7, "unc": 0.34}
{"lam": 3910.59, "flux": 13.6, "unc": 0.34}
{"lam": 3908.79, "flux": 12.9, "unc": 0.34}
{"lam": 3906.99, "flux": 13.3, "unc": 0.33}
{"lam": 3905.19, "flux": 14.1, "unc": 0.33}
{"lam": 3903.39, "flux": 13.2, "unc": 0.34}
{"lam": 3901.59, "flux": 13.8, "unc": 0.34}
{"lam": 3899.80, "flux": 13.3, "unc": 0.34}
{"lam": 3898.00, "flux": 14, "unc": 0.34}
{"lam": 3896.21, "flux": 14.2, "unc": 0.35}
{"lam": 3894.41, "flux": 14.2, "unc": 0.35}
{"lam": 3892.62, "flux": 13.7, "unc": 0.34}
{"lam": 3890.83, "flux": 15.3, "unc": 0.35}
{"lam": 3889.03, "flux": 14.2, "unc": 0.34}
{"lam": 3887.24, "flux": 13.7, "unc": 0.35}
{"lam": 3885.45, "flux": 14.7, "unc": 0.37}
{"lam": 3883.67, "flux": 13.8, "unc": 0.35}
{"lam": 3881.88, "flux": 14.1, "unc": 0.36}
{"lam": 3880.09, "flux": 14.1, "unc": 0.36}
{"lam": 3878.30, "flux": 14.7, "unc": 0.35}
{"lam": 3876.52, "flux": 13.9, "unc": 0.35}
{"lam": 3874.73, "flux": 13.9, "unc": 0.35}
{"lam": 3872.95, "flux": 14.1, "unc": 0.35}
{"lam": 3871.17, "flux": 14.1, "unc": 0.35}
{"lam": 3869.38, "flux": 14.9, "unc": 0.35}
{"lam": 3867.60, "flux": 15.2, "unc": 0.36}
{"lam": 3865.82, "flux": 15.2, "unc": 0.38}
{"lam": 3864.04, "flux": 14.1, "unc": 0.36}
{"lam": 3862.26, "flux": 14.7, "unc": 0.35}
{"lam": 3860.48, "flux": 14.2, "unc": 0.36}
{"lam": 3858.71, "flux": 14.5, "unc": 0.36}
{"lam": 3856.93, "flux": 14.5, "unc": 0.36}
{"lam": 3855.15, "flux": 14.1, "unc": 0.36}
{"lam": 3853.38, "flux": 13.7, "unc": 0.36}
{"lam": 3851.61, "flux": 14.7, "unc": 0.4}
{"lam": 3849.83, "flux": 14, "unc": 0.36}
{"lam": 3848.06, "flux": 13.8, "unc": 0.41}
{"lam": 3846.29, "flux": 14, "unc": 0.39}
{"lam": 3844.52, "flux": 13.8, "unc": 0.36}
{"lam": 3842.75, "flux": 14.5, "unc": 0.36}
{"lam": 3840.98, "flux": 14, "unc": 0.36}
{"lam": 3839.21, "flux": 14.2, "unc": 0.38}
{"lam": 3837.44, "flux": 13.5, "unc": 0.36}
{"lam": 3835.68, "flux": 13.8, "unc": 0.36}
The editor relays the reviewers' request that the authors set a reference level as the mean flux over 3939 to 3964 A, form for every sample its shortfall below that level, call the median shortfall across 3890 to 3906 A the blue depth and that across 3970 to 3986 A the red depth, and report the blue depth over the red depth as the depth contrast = -1.1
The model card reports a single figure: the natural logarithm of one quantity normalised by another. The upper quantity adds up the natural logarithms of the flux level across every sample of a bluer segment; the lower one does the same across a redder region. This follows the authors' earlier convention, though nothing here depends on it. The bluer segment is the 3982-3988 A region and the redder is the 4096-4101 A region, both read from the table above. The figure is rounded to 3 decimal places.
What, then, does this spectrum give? 0.008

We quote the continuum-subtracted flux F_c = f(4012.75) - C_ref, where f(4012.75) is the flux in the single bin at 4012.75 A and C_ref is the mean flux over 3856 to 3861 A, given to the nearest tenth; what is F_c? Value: -2.9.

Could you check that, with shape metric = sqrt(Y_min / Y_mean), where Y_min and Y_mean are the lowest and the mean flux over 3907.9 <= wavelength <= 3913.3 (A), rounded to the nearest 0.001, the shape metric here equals 0.981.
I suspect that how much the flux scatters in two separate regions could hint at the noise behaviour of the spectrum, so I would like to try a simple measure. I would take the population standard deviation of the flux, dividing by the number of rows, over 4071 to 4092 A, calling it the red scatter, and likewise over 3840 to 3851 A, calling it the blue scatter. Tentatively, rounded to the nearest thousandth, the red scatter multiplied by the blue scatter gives 0.089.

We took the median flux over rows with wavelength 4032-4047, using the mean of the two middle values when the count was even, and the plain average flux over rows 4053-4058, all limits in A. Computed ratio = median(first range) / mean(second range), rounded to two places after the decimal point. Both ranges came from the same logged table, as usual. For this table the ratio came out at 0.97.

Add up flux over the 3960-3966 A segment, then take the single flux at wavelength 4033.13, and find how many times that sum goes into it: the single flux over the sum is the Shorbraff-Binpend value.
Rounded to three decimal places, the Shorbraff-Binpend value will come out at 0.283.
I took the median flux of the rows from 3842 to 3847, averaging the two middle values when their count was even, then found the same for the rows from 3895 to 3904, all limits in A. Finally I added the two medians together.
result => 27.8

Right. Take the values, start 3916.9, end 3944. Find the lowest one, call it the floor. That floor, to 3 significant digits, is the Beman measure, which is 12.7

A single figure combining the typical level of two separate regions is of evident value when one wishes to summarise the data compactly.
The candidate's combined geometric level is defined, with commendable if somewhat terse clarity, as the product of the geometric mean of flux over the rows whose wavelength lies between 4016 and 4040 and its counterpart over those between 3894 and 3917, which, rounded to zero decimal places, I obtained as 156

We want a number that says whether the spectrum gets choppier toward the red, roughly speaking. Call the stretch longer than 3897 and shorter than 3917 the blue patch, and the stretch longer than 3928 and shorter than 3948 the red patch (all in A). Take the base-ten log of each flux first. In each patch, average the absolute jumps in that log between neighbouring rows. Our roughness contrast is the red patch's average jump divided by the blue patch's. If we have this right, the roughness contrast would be 0.82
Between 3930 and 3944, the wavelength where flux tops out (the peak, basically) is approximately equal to 3930.45 A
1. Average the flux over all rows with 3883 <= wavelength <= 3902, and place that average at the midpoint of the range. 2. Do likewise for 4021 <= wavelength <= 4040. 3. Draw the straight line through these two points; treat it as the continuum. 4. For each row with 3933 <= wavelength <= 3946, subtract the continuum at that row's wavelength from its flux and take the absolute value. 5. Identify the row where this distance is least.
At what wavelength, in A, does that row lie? 3941.32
